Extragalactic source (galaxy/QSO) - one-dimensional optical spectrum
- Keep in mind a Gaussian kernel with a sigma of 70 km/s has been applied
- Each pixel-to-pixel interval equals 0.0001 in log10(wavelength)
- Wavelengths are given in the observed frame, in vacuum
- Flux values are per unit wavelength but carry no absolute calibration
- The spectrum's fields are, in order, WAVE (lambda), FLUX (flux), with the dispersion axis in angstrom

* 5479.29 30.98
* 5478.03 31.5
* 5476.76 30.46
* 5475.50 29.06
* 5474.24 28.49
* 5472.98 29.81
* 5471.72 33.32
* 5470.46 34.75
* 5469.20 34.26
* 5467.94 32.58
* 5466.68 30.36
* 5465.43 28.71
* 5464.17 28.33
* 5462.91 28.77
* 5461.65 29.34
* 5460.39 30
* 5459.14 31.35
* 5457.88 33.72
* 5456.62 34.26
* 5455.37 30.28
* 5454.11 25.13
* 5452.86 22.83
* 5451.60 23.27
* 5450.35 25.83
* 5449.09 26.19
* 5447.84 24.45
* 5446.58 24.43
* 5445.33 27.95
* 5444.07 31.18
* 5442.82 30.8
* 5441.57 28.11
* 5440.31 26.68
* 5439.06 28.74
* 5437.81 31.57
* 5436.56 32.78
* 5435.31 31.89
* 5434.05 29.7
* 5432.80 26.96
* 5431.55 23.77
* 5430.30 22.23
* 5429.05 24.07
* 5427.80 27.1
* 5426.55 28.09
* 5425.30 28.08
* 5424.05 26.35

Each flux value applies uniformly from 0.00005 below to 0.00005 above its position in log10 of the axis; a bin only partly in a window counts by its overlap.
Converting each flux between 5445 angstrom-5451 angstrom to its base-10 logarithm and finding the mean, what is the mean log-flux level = 1.41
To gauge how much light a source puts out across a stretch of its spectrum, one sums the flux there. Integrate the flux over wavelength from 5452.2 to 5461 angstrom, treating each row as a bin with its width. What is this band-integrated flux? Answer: 261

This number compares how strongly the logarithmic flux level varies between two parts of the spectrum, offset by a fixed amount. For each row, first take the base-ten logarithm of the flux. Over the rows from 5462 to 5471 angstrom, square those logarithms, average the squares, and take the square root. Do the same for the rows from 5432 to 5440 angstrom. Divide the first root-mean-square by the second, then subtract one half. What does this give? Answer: 0.508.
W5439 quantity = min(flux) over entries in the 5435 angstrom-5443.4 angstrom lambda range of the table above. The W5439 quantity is 26.68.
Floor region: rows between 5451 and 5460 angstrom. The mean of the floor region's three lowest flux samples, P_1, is 23.7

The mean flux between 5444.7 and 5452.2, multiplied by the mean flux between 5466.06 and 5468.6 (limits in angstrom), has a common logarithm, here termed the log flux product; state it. 2.90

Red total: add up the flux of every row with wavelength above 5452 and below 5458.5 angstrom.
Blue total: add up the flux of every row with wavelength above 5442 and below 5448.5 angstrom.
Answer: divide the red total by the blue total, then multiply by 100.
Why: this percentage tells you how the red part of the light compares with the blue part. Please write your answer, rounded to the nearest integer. 105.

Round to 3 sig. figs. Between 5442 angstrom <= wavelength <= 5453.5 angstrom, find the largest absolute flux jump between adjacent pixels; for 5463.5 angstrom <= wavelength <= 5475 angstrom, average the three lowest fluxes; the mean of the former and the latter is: 16.0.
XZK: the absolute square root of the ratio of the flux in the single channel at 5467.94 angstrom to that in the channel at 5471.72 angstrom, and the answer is 0.99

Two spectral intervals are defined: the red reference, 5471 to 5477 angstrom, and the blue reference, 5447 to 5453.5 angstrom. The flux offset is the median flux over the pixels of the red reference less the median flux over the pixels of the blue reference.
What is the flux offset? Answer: 5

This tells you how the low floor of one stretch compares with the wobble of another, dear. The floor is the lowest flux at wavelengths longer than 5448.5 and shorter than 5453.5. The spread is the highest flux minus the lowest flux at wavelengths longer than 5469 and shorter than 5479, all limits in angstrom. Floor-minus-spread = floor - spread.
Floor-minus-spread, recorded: 16.6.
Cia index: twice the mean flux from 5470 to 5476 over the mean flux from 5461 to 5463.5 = 2.14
